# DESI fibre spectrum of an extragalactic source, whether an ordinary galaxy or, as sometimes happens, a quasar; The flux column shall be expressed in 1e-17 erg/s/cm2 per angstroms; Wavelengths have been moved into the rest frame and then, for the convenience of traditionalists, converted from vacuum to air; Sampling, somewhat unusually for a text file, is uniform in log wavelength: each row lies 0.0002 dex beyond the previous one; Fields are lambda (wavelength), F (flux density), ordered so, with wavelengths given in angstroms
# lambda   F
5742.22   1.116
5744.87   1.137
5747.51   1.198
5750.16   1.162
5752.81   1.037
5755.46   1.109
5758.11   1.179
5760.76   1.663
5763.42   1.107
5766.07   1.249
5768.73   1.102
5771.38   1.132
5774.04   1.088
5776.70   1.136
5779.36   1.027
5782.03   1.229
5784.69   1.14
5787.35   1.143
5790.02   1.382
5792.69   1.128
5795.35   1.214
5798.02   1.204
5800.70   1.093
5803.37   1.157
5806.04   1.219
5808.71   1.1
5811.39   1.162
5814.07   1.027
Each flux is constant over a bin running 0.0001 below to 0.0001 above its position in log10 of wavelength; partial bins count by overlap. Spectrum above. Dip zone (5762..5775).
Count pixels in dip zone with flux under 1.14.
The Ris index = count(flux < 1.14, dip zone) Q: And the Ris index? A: 4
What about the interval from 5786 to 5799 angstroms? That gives 1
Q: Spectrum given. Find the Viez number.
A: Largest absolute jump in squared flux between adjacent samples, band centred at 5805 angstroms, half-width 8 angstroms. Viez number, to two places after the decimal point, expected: 0.28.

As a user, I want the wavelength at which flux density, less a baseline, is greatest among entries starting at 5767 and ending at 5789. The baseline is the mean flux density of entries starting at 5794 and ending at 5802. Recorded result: 5782.03 angstroms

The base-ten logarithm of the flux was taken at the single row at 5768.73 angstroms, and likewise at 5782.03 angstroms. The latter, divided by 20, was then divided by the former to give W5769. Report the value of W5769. 0.11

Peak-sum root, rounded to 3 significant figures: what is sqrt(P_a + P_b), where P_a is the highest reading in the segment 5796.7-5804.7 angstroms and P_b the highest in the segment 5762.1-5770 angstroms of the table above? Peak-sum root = 1.57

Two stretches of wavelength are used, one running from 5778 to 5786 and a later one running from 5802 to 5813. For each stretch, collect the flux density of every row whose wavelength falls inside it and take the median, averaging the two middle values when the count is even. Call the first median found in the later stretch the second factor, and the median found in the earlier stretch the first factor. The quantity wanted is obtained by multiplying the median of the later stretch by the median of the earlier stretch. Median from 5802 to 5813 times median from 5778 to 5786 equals 1.32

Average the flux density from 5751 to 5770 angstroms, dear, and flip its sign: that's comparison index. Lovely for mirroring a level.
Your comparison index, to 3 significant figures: -1.21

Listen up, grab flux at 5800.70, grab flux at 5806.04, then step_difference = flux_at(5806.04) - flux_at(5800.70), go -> 0.13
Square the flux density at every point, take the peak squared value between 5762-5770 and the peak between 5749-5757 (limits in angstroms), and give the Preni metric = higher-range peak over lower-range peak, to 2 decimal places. 1.16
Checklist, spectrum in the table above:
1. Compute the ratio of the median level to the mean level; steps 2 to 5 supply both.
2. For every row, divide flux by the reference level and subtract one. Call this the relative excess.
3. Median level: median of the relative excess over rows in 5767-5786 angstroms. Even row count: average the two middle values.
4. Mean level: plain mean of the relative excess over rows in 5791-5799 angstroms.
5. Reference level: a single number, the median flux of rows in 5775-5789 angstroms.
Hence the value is -0.2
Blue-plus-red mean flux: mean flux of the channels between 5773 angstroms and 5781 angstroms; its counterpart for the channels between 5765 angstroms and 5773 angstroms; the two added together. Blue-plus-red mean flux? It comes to 2.24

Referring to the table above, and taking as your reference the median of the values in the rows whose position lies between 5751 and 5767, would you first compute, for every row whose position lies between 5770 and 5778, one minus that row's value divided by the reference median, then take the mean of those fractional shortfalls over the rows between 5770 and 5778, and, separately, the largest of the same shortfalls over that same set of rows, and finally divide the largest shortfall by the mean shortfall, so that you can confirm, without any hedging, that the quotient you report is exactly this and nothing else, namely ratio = 2.2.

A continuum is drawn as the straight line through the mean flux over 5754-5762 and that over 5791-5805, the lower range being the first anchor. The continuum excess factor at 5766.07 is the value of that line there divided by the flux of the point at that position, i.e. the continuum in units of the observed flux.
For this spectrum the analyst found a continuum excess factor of 1.03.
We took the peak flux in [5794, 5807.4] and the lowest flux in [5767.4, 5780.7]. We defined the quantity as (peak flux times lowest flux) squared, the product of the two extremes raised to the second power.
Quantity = 1.57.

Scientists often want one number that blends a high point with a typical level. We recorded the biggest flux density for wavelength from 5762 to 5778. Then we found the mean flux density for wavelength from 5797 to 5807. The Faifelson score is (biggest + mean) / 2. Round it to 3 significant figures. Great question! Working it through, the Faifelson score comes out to 1.21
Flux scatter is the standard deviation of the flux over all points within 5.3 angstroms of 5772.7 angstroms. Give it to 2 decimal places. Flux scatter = 0.02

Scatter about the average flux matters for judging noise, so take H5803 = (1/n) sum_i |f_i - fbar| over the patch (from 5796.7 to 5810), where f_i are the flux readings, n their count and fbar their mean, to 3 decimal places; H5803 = 0.046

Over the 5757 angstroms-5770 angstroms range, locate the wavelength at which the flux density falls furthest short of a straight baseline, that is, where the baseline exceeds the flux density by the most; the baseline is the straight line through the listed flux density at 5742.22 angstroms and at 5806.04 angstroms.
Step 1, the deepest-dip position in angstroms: 5768.73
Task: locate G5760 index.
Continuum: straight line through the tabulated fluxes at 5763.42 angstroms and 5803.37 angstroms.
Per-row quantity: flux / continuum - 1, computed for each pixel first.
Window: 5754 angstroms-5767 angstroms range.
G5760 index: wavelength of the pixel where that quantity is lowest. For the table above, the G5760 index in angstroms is 5763.42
